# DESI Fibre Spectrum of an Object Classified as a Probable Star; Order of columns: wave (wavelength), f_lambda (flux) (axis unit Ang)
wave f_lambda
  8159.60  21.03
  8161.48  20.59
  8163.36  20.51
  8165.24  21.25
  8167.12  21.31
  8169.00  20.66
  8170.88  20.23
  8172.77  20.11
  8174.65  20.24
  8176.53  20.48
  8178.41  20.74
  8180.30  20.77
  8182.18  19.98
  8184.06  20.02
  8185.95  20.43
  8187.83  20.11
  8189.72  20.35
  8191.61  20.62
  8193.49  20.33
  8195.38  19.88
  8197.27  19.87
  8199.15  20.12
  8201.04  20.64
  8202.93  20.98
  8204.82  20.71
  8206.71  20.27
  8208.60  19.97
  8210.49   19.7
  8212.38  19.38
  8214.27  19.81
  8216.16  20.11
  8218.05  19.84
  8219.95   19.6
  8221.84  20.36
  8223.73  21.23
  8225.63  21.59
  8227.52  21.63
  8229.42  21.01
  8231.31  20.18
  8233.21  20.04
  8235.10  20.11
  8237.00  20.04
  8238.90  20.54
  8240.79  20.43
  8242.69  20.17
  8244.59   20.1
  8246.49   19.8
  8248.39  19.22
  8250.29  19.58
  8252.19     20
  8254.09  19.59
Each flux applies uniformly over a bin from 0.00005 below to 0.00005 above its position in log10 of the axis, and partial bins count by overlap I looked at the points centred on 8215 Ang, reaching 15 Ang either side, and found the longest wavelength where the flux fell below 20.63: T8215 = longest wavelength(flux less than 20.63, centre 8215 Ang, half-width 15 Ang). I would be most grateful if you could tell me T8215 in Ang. 8221.84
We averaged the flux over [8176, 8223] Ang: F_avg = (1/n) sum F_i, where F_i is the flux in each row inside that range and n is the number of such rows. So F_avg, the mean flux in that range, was 20.2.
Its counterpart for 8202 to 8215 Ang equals 20.1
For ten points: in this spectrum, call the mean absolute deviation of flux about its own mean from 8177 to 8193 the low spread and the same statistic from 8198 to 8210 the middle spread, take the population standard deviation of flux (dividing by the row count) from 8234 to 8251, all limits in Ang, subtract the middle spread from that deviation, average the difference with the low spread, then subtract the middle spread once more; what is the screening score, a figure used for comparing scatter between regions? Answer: -0.17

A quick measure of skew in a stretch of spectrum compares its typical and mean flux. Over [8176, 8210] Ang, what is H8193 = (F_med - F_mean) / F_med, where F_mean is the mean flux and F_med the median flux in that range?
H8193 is 0.000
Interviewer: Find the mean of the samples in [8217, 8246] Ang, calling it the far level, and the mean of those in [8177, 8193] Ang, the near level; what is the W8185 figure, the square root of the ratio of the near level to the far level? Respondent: 1.00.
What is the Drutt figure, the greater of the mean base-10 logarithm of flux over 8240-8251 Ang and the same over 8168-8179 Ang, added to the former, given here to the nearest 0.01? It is 2.61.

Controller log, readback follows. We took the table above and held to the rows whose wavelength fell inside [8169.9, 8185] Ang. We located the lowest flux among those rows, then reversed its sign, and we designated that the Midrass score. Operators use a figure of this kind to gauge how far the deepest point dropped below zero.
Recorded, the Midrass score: -19.98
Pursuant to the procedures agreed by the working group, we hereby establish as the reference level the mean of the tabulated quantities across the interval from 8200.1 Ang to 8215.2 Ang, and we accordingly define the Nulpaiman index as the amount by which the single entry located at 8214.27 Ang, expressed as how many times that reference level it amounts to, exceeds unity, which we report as -0.018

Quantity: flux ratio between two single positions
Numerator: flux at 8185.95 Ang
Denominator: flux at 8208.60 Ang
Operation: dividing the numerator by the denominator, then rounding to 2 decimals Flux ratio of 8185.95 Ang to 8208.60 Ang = 1.02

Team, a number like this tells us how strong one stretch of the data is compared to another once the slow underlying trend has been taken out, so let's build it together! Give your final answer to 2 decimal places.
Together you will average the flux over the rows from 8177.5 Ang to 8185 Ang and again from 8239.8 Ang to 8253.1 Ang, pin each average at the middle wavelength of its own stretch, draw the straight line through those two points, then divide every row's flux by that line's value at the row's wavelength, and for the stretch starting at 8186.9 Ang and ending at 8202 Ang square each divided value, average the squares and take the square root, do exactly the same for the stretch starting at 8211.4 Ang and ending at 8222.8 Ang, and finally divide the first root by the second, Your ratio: 1.01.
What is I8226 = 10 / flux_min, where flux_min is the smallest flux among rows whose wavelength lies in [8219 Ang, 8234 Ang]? 0.510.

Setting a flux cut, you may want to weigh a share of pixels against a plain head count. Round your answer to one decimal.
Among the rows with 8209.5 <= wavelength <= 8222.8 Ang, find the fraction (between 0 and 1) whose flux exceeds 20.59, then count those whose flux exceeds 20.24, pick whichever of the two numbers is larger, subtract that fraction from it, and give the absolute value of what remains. 1.0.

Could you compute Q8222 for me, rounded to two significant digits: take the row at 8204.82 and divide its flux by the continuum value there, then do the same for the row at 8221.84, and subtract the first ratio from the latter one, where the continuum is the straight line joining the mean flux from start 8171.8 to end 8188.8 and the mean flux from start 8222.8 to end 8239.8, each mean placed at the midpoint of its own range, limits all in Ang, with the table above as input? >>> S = -0.023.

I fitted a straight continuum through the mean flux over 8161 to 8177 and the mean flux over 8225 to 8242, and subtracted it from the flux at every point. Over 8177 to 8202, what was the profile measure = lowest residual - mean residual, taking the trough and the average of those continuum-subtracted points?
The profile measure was -0.43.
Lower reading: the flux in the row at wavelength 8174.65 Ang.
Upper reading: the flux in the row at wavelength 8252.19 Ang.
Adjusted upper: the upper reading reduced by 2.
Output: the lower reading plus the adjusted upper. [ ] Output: 38.2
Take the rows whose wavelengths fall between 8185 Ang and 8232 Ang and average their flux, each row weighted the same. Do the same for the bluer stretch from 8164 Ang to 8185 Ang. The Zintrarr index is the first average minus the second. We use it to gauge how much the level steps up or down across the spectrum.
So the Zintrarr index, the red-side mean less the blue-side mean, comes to -0.18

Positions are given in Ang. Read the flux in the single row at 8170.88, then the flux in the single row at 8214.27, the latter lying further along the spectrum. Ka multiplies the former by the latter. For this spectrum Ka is 401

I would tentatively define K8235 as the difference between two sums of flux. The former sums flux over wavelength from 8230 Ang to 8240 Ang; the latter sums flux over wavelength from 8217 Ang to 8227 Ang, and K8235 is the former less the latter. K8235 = -1.7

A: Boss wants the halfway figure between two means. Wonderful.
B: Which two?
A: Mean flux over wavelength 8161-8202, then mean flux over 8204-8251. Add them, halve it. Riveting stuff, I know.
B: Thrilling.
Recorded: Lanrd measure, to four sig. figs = 20.32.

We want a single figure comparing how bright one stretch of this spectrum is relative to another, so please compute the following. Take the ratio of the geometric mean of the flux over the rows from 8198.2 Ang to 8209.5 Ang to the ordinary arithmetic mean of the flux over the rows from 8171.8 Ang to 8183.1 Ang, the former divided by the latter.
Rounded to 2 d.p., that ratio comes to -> 1.00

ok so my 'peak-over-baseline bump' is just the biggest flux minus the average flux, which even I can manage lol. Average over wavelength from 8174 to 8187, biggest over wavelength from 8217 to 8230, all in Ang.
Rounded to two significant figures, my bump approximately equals 1.2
